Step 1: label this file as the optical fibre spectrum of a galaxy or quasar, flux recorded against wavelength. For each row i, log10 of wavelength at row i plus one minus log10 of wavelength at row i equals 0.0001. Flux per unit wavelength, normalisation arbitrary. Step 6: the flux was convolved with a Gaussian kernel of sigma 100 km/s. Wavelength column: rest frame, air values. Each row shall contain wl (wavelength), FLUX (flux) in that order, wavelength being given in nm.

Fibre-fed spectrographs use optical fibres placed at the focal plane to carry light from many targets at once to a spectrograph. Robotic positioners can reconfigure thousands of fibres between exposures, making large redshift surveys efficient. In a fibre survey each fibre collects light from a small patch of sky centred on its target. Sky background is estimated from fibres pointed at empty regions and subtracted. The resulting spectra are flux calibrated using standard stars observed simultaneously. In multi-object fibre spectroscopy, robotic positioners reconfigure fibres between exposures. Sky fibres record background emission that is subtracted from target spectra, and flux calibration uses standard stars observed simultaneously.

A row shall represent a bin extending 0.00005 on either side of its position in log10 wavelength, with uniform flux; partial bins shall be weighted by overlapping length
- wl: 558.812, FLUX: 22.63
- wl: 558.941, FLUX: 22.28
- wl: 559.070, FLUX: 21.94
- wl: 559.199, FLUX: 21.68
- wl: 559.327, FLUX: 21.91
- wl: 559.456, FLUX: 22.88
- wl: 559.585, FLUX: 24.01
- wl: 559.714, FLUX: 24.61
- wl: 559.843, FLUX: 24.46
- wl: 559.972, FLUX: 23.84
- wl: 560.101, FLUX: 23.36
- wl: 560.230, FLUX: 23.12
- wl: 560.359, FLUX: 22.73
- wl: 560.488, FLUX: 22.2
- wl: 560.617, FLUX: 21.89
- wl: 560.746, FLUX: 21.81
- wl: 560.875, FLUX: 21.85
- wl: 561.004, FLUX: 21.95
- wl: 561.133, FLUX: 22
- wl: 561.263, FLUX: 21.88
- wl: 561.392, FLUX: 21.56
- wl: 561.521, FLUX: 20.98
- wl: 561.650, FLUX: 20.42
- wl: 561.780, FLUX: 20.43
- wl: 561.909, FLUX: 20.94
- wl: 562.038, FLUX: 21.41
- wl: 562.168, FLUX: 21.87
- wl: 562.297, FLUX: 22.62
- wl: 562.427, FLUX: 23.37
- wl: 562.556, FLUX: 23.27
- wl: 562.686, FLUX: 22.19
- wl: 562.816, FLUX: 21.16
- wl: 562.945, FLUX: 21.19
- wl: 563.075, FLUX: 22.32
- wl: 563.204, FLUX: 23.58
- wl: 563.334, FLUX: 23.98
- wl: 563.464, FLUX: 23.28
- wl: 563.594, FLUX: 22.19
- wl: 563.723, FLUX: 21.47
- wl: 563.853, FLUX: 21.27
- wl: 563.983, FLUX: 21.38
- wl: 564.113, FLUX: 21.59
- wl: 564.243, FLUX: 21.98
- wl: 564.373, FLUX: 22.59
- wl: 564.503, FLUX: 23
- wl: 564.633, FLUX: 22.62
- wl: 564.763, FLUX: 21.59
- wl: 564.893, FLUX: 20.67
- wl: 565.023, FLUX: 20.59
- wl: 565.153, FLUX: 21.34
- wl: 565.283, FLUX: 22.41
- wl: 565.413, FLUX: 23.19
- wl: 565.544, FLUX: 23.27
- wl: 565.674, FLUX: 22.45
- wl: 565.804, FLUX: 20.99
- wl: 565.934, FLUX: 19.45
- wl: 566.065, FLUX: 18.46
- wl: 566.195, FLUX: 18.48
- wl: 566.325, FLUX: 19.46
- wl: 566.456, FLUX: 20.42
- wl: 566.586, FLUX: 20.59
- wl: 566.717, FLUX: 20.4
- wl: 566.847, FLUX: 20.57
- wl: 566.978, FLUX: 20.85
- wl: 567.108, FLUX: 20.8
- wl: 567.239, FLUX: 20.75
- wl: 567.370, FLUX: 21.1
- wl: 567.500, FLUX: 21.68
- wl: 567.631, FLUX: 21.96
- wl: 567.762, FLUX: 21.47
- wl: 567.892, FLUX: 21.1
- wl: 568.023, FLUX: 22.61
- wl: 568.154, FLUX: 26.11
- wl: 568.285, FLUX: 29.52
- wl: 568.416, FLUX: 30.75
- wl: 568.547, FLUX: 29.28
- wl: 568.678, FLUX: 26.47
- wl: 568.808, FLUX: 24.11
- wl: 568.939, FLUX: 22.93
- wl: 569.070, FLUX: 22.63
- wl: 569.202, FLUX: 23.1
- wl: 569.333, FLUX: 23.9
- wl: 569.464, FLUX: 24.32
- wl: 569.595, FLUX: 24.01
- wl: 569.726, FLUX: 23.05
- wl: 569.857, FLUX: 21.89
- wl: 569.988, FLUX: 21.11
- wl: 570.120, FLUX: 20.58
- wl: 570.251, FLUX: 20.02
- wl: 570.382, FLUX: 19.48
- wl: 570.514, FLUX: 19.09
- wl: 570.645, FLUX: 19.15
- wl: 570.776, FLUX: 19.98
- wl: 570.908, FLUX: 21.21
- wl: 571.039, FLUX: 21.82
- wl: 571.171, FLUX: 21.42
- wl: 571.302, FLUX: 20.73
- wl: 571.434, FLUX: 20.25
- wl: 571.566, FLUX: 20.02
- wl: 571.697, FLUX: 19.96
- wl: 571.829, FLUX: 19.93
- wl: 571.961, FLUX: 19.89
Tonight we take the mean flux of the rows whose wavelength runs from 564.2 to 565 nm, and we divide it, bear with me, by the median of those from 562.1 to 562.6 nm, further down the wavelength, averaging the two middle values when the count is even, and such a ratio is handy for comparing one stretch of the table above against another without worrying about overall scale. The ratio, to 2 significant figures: 0.96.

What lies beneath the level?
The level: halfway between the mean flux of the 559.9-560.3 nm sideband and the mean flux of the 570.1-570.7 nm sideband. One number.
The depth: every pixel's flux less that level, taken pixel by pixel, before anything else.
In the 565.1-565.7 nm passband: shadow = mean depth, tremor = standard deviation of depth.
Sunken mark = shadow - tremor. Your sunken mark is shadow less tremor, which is 0.3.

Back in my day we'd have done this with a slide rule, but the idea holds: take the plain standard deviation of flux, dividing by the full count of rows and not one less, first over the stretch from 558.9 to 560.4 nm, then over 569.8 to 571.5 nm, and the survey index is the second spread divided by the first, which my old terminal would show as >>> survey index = 0.9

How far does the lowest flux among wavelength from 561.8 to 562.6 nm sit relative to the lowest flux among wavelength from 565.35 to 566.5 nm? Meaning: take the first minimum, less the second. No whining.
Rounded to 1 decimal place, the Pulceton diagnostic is 2.5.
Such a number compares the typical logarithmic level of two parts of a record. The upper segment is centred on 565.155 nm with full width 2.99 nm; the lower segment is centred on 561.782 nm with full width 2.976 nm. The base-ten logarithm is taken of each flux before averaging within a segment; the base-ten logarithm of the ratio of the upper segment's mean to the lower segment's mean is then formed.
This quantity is -0.004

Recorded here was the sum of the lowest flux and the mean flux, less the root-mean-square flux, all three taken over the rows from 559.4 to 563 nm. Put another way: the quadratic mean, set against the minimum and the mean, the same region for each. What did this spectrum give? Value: 20.39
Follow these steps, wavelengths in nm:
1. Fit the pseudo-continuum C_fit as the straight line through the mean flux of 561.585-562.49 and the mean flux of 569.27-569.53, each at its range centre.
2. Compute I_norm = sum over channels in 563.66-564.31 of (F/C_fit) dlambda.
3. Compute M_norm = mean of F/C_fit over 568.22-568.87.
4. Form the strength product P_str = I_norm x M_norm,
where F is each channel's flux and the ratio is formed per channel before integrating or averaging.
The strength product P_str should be 0.74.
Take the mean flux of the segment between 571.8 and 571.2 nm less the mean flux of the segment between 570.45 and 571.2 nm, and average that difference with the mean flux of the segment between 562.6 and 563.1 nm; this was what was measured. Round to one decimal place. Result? 10.8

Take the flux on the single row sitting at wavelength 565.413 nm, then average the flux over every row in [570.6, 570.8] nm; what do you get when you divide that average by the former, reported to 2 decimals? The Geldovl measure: 0.84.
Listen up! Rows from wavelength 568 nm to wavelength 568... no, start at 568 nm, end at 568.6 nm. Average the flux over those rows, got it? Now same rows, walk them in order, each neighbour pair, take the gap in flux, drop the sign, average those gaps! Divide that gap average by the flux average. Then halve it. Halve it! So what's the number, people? 0.043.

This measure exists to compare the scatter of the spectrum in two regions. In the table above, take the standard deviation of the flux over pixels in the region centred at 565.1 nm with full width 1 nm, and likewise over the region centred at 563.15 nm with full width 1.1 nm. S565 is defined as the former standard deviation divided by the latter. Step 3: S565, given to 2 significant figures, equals 1.0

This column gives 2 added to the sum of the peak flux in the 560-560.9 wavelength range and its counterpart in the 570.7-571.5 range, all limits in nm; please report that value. 47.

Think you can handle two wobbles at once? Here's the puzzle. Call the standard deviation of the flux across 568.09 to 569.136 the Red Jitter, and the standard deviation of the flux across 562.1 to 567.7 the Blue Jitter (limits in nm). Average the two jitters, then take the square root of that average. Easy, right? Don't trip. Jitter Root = 1.5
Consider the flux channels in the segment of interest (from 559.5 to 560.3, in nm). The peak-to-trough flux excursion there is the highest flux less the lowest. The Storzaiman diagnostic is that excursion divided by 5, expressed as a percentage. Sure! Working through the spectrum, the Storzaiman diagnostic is 30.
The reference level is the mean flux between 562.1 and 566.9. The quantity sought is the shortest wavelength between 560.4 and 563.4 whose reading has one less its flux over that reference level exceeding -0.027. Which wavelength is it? 560.488 nm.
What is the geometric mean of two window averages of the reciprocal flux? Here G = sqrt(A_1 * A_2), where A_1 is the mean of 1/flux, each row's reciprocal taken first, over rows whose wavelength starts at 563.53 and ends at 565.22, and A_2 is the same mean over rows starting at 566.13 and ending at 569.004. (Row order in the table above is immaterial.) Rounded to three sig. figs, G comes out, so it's 0.0454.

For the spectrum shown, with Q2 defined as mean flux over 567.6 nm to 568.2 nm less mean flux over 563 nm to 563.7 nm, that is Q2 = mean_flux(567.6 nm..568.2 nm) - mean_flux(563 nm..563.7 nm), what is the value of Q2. -0.4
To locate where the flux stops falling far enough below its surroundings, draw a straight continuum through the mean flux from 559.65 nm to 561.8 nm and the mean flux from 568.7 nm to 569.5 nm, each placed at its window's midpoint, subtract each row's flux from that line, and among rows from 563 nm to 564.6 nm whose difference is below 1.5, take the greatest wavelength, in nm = 564.503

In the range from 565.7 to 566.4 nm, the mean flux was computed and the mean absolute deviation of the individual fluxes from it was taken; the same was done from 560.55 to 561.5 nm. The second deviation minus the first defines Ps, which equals -0.62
